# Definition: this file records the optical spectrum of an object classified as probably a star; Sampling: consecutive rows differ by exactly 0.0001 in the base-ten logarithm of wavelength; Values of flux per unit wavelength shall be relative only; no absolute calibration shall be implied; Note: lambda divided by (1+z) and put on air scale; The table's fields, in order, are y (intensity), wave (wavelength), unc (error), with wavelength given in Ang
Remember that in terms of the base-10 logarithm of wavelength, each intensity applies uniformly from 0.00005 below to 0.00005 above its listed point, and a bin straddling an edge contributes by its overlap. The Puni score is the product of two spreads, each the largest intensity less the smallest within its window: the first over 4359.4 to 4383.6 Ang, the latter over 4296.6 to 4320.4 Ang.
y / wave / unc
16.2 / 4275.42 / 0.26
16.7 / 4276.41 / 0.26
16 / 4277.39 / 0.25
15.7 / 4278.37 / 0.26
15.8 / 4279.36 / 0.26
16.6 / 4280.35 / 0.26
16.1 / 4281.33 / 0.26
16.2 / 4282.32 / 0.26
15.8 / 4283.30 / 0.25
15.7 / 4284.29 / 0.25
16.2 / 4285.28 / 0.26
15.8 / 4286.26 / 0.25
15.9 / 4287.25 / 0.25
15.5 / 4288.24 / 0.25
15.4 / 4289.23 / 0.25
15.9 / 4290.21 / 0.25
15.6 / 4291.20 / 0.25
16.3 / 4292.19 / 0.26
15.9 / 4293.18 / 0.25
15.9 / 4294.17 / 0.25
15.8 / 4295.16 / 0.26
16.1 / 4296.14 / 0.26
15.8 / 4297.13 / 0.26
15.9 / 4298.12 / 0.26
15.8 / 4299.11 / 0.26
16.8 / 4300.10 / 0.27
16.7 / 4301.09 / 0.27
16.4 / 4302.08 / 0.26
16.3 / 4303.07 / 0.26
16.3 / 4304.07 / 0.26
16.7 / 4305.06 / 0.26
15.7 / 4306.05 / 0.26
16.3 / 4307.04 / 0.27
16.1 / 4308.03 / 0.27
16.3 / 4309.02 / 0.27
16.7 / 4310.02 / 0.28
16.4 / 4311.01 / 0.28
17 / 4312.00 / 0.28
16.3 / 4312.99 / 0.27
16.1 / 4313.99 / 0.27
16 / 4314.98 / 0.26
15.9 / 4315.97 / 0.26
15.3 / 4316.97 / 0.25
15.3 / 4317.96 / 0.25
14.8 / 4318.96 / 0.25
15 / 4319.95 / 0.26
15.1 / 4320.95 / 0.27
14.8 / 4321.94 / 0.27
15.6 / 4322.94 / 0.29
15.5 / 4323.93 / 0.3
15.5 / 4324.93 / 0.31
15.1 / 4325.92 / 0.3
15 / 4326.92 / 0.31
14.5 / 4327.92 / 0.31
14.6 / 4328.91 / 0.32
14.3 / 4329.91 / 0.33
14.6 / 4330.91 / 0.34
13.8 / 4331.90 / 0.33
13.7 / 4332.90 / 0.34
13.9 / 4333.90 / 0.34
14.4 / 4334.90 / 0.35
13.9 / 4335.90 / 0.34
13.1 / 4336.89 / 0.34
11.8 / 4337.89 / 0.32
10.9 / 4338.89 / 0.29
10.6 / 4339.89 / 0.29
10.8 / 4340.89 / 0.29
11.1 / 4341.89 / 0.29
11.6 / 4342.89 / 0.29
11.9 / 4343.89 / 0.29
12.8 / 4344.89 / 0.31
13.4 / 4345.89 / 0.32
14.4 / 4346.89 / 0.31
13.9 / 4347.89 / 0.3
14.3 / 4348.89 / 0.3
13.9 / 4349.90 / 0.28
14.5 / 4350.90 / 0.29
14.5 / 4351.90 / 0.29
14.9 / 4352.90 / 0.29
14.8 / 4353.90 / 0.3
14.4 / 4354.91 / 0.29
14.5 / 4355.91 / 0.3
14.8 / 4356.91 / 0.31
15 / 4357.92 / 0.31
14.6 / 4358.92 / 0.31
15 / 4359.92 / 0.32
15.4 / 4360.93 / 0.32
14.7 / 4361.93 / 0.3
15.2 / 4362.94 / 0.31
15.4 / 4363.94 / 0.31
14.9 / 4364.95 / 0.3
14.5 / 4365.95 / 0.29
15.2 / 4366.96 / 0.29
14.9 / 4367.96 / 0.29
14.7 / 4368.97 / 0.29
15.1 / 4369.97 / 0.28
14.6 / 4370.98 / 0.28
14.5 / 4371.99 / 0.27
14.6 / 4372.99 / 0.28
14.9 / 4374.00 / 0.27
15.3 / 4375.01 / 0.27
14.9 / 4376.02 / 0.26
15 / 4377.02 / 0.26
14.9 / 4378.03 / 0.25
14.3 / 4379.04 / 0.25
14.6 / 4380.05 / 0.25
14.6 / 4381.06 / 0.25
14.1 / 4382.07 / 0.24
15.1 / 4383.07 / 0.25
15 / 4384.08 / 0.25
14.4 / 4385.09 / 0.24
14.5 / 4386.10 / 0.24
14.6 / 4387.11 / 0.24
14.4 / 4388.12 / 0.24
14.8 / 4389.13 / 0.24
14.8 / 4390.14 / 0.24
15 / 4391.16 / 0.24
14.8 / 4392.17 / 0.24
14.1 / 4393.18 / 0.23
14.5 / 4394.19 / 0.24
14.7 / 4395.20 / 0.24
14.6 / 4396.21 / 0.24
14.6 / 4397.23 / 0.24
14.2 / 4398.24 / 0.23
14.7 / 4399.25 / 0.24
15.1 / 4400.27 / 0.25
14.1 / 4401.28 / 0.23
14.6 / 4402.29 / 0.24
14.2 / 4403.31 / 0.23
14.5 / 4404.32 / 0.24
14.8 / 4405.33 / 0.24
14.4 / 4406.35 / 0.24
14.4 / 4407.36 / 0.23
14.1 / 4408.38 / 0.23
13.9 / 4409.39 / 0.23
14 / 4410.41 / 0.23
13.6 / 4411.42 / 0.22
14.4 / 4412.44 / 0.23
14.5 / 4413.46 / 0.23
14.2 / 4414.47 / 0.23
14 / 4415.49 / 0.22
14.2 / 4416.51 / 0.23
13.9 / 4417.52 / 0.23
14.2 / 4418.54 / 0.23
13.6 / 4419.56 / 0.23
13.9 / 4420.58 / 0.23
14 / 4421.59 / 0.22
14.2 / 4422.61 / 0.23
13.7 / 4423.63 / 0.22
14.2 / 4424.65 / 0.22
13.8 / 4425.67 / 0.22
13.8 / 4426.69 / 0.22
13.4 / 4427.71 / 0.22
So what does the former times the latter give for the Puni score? 2.86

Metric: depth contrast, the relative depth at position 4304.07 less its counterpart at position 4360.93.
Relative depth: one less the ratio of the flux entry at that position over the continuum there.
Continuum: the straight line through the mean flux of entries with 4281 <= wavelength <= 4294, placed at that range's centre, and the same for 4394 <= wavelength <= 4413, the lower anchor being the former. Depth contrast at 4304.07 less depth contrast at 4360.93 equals -0.010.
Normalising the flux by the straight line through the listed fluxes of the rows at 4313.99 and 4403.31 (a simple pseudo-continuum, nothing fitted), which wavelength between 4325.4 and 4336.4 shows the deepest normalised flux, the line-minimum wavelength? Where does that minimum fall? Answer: 4332.90 Ang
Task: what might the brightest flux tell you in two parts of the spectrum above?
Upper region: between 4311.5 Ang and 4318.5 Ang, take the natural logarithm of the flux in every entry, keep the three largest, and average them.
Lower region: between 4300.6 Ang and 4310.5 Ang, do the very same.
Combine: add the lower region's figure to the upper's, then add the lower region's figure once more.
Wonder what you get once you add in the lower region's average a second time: 8.43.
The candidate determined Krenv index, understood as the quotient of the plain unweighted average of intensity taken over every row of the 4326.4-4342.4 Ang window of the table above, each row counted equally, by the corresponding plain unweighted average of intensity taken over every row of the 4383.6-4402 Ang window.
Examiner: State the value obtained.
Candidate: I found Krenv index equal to 0.90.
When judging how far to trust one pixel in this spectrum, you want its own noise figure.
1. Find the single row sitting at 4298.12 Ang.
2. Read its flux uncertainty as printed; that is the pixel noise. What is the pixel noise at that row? 0.260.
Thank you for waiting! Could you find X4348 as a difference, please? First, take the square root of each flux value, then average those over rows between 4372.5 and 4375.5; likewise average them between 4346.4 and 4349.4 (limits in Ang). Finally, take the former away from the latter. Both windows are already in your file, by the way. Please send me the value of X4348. -0.10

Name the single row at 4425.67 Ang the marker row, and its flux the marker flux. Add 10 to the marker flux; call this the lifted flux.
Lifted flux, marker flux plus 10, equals 23.8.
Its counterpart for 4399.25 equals 24.7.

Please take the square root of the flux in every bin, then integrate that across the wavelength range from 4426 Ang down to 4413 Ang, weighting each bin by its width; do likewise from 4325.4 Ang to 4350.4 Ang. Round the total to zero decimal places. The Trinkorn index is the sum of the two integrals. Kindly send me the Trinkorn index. 140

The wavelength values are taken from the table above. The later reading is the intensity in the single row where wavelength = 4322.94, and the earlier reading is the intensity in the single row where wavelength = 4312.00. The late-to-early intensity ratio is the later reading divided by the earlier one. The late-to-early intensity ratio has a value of 0.92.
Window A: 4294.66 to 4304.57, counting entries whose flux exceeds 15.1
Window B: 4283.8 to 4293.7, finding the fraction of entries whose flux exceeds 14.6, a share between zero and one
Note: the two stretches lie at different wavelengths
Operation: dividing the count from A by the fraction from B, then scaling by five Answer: 50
